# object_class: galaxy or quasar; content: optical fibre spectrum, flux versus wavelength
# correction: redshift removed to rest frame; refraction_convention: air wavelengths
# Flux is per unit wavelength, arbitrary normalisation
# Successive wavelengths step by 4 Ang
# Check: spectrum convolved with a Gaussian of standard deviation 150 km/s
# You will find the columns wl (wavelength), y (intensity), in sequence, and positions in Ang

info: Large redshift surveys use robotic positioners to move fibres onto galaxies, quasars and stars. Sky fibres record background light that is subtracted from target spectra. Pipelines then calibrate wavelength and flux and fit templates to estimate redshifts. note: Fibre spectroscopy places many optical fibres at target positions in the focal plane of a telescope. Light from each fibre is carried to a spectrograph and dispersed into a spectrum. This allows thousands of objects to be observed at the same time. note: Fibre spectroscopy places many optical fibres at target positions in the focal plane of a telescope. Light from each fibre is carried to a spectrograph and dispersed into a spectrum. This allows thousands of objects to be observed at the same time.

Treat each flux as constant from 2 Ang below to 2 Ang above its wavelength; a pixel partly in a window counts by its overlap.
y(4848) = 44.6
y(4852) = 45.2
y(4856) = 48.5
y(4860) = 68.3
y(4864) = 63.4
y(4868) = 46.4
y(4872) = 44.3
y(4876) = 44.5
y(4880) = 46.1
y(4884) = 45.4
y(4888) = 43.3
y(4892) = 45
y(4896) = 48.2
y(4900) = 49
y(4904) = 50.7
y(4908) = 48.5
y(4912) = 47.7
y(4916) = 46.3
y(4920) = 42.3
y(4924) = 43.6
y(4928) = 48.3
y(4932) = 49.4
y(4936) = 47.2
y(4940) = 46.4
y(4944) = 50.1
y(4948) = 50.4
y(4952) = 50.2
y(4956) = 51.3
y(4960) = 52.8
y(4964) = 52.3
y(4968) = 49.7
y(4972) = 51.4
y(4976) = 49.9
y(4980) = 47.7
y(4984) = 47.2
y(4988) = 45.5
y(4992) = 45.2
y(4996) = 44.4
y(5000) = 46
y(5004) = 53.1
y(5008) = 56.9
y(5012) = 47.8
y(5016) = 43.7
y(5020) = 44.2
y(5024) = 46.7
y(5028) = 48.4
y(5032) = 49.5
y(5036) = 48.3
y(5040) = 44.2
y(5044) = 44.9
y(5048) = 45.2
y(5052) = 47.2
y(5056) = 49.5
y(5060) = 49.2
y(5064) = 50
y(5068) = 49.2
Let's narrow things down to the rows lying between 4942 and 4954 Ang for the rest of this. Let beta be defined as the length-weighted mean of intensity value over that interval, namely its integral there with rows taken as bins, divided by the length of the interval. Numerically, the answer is 50.2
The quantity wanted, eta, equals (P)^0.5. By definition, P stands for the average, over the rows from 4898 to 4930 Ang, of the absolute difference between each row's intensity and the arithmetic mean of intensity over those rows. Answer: 1.50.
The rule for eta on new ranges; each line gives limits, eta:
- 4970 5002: 1.37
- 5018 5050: 1.34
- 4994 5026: 1.89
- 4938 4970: 1.14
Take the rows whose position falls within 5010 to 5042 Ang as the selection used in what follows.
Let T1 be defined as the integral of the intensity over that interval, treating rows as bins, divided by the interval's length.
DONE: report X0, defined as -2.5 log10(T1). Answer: -4.17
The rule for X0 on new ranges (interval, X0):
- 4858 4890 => -4.25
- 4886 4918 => -4.19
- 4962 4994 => -4.22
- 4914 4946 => -4.17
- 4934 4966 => -4.25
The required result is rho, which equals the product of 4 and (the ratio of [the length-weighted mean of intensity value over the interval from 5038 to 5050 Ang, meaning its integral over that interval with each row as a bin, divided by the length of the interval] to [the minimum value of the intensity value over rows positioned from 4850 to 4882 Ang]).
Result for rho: 4.0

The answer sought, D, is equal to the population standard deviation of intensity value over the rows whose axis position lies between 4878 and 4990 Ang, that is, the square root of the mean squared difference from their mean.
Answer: 2.7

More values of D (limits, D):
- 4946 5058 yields 3.2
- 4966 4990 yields 2.0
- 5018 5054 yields 1.9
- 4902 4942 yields 2.4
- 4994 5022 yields 4.7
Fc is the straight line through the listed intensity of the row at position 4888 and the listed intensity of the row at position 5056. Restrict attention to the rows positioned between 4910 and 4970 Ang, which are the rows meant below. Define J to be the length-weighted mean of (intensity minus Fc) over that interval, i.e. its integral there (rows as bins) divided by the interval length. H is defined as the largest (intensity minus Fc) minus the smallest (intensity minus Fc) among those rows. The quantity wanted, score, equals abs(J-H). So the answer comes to 6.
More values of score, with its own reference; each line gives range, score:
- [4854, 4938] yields 23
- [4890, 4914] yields 1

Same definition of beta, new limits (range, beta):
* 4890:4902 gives 47.4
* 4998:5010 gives 52.0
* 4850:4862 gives 54.0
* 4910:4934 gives 46.3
